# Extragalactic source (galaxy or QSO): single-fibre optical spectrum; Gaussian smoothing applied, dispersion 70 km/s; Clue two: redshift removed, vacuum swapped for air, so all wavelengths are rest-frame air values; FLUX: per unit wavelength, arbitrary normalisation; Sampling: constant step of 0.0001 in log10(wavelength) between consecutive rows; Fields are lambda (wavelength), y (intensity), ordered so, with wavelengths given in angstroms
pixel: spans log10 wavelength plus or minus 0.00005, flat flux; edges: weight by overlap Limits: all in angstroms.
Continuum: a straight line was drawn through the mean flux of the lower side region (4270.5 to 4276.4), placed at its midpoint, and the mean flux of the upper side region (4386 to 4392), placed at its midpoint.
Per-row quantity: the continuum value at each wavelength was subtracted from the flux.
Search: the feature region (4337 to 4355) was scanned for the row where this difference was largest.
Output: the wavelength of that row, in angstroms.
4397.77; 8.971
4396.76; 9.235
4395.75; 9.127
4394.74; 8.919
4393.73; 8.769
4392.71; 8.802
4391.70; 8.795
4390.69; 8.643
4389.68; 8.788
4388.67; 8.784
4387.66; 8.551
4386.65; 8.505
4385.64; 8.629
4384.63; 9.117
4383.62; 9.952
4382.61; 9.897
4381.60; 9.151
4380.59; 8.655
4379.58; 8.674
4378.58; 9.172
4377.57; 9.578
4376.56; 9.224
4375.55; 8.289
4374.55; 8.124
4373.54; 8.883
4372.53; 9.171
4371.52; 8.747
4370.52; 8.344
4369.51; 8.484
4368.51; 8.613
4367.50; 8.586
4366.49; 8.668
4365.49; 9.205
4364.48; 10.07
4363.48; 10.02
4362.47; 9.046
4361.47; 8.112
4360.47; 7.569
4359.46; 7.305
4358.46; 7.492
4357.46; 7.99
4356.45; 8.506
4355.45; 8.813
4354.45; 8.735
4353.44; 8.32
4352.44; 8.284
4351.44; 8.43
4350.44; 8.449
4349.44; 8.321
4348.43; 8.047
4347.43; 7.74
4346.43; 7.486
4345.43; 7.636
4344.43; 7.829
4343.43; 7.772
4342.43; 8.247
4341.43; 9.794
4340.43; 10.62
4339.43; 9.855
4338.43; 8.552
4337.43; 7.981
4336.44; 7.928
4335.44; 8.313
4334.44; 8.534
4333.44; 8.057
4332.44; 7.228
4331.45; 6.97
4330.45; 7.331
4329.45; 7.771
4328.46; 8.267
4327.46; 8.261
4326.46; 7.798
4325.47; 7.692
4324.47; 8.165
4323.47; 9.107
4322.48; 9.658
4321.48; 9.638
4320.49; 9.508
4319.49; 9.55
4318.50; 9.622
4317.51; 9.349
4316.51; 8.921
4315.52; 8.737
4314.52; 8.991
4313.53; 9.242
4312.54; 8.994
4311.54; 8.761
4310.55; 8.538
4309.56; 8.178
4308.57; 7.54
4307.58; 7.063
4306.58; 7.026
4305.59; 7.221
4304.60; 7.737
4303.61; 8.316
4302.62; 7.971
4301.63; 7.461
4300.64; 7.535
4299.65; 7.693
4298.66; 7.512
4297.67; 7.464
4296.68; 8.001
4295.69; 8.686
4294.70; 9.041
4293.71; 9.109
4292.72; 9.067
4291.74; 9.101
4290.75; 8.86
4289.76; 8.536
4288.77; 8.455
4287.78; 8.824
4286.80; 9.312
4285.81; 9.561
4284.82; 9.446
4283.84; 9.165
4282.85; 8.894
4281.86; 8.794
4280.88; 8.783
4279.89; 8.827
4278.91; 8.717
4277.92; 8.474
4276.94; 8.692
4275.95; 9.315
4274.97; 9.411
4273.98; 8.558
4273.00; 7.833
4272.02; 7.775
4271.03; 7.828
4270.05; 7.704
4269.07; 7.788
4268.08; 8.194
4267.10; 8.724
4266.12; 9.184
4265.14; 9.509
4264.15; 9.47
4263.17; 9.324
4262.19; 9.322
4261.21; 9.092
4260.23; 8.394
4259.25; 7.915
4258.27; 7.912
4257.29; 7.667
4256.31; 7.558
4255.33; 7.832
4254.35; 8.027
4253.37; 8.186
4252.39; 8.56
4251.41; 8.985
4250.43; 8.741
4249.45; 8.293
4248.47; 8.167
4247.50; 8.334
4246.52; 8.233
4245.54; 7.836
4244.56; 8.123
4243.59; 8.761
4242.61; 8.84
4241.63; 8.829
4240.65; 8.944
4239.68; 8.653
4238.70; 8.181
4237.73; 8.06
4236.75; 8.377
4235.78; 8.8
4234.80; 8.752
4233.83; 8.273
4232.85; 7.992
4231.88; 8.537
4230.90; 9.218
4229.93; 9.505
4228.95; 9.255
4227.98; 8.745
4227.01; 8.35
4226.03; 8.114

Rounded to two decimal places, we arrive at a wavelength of 4340.43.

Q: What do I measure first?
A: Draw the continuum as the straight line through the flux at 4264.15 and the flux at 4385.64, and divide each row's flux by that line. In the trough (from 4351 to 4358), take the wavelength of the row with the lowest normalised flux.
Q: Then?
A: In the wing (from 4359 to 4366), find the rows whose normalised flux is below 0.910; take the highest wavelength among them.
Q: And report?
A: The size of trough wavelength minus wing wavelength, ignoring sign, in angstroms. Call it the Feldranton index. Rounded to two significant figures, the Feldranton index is 3.0 angstroms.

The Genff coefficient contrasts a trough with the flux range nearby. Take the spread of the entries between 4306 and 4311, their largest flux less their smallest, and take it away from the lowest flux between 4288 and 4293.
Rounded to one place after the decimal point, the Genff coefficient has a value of 6.9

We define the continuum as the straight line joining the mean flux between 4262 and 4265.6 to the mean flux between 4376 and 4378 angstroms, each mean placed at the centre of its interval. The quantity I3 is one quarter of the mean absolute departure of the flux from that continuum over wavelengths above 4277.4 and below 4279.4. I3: 0.20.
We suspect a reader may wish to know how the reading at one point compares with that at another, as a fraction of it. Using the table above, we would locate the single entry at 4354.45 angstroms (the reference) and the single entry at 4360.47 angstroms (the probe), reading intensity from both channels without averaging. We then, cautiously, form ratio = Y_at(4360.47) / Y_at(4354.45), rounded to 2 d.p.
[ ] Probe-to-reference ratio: 0.87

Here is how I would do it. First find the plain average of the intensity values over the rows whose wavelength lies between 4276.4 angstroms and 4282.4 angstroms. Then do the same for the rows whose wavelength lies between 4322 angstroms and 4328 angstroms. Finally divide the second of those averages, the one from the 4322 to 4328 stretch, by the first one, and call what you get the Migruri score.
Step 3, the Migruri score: 0.97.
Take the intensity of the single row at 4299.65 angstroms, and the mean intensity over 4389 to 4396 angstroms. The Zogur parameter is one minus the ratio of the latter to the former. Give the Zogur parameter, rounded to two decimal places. -0.15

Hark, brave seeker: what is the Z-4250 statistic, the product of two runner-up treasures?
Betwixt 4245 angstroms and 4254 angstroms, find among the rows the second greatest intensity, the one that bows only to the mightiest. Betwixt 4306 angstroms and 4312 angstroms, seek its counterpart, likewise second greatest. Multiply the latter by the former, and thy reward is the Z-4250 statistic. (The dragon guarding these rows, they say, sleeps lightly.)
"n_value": 75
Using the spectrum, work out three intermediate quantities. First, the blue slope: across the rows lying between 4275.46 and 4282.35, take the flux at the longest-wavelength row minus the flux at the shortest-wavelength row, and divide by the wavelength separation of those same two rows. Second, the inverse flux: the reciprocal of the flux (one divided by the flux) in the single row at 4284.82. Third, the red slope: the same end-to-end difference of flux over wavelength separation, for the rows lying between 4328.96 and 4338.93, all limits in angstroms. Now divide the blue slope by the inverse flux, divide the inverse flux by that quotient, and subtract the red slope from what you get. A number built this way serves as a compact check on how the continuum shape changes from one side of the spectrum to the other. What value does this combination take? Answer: 0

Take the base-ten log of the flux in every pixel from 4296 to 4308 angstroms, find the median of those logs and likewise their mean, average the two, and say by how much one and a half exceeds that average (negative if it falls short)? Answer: 0.622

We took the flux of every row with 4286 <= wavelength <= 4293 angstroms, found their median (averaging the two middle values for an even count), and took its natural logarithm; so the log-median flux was 2.18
